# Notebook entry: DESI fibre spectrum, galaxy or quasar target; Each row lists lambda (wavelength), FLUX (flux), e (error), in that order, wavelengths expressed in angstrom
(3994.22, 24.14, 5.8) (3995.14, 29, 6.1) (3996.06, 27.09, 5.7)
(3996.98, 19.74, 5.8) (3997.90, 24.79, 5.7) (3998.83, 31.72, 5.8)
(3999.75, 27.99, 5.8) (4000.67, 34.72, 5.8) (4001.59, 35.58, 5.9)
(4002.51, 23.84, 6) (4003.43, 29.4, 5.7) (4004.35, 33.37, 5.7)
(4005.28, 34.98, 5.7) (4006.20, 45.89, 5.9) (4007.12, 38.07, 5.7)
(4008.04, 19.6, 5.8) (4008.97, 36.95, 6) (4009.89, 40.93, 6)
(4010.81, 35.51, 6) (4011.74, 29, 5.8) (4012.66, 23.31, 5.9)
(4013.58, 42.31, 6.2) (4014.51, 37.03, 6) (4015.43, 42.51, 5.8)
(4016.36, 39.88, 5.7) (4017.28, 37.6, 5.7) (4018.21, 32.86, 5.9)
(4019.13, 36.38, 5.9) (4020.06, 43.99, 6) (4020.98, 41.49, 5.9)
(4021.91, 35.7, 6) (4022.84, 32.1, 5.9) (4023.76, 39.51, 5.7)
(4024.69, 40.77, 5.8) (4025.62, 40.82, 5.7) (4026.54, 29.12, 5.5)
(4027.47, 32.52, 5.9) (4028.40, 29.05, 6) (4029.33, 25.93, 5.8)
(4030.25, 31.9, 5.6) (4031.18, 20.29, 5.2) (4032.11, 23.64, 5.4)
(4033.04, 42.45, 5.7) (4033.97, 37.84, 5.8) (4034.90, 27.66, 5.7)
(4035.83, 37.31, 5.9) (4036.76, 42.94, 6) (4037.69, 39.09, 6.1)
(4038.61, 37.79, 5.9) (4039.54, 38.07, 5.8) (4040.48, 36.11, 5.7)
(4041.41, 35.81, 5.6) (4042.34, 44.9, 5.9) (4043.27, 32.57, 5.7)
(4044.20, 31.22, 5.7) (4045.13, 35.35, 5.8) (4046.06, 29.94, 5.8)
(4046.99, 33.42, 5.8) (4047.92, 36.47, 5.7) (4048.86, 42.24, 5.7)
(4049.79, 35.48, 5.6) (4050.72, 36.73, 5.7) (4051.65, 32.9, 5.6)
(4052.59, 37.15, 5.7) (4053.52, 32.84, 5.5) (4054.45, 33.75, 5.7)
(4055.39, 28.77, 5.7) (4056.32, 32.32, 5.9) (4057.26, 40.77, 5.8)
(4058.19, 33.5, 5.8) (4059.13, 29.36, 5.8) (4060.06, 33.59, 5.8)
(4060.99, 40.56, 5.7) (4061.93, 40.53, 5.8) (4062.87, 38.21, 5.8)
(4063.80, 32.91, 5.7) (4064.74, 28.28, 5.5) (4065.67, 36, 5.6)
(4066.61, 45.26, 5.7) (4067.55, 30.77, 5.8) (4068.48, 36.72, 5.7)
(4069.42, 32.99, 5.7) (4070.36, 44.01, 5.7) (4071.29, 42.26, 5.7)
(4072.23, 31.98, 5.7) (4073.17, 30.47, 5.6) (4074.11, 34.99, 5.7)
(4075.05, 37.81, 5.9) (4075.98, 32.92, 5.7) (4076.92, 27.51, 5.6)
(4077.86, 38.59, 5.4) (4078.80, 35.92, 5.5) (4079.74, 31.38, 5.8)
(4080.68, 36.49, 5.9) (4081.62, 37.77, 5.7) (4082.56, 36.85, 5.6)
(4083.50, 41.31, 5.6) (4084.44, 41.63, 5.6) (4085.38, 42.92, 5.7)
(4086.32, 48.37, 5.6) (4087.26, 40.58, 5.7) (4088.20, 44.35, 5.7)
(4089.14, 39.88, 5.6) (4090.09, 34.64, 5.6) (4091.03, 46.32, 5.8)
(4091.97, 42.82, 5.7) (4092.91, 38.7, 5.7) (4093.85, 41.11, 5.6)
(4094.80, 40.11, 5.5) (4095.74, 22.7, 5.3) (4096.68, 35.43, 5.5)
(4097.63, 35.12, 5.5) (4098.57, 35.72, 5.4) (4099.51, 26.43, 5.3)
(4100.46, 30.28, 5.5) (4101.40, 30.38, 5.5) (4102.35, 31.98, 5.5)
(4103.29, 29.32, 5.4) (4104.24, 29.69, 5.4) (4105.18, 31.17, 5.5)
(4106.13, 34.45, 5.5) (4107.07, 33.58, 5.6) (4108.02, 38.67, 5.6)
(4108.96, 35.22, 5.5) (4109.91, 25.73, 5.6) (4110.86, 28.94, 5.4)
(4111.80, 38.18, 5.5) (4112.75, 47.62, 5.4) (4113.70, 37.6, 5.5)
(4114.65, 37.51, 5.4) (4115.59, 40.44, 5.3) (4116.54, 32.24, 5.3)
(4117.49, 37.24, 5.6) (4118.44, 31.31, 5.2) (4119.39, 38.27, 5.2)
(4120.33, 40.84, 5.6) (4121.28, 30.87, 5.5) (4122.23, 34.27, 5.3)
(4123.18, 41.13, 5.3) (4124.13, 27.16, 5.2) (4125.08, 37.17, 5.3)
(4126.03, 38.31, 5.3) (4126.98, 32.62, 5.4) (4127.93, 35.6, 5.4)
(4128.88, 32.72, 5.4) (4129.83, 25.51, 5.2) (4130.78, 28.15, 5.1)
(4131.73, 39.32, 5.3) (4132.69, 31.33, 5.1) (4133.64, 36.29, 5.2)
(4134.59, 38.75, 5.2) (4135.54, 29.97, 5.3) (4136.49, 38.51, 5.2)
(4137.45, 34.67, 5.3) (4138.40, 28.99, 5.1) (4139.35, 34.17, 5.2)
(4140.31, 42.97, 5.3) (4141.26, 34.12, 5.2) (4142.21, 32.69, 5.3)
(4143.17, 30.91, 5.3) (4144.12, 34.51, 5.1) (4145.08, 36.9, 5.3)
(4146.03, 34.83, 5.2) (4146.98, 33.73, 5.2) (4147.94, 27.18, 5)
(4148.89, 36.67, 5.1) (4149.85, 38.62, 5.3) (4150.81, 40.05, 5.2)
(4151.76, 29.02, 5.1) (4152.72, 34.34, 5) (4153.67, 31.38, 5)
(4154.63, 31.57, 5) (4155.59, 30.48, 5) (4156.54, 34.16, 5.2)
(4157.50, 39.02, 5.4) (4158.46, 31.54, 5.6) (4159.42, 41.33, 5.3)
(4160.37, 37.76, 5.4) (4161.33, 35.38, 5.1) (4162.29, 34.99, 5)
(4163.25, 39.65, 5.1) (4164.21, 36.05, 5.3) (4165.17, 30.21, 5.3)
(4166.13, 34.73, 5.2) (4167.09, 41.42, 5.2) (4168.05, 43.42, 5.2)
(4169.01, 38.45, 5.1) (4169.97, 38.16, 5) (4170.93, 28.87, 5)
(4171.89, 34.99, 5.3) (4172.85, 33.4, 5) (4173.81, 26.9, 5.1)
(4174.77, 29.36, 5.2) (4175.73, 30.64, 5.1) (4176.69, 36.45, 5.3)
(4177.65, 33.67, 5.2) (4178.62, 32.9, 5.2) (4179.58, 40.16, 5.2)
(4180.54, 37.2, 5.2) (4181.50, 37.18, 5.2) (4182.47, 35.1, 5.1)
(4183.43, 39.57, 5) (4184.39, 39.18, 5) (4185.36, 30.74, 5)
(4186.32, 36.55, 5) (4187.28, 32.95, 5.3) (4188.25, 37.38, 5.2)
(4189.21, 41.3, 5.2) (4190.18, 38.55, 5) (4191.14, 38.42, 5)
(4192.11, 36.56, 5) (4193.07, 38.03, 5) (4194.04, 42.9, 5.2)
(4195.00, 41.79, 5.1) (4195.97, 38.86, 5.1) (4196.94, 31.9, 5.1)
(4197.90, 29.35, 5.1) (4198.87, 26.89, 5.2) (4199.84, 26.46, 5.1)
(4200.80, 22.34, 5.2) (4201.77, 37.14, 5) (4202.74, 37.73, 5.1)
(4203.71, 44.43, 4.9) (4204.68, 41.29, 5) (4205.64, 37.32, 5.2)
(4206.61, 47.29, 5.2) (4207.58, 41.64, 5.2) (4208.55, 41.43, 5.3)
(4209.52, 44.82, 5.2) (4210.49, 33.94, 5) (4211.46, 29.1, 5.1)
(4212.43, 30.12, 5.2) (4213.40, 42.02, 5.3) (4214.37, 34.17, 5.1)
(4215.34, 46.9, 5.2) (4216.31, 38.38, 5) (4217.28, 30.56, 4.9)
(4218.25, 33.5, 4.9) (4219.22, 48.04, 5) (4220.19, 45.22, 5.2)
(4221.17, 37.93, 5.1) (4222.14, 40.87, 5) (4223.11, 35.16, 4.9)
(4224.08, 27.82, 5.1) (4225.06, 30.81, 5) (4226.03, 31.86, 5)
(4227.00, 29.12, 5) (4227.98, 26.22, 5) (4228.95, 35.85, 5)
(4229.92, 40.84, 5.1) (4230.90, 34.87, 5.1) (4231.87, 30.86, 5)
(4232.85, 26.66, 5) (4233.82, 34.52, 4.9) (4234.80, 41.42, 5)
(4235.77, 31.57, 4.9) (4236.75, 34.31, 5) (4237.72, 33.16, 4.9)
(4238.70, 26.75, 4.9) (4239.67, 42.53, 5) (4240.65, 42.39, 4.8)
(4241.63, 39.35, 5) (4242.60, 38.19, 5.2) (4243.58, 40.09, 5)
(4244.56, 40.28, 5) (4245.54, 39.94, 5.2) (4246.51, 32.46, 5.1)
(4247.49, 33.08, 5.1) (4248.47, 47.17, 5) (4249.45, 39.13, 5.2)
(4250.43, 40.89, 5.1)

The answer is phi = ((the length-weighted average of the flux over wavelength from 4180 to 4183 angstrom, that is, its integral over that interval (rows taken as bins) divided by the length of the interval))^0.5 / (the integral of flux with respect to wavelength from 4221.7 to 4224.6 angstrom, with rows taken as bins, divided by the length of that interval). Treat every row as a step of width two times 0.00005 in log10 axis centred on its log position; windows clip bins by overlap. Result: 0.18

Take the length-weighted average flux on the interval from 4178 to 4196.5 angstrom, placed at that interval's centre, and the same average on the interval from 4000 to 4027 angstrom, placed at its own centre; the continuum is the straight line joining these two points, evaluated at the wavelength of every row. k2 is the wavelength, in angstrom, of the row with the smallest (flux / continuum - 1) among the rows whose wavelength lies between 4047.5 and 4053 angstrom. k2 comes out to 4051.65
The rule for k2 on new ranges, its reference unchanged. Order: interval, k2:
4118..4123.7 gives 4121.28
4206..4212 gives 4211.46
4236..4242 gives 4238.70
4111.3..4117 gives 4116.54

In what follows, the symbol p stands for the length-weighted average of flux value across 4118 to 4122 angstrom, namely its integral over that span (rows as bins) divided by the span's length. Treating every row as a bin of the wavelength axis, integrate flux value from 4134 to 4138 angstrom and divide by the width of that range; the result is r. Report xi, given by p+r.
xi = 70.7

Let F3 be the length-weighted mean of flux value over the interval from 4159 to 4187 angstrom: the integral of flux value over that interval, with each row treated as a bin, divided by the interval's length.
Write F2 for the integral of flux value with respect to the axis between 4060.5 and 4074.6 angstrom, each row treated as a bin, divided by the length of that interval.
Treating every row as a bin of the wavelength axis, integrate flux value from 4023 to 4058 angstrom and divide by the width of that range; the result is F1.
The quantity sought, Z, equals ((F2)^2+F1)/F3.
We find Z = 38.1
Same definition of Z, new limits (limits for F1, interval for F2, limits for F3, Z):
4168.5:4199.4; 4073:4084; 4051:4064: 36.8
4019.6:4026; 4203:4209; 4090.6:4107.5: 53.0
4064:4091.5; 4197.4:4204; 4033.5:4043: 27.7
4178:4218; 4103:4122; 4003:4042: 35.8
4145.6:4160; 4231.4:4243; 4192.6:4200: 36.4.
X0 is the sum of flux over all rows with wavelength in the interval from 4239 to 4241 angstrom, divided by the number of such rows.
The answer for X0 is 42.5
